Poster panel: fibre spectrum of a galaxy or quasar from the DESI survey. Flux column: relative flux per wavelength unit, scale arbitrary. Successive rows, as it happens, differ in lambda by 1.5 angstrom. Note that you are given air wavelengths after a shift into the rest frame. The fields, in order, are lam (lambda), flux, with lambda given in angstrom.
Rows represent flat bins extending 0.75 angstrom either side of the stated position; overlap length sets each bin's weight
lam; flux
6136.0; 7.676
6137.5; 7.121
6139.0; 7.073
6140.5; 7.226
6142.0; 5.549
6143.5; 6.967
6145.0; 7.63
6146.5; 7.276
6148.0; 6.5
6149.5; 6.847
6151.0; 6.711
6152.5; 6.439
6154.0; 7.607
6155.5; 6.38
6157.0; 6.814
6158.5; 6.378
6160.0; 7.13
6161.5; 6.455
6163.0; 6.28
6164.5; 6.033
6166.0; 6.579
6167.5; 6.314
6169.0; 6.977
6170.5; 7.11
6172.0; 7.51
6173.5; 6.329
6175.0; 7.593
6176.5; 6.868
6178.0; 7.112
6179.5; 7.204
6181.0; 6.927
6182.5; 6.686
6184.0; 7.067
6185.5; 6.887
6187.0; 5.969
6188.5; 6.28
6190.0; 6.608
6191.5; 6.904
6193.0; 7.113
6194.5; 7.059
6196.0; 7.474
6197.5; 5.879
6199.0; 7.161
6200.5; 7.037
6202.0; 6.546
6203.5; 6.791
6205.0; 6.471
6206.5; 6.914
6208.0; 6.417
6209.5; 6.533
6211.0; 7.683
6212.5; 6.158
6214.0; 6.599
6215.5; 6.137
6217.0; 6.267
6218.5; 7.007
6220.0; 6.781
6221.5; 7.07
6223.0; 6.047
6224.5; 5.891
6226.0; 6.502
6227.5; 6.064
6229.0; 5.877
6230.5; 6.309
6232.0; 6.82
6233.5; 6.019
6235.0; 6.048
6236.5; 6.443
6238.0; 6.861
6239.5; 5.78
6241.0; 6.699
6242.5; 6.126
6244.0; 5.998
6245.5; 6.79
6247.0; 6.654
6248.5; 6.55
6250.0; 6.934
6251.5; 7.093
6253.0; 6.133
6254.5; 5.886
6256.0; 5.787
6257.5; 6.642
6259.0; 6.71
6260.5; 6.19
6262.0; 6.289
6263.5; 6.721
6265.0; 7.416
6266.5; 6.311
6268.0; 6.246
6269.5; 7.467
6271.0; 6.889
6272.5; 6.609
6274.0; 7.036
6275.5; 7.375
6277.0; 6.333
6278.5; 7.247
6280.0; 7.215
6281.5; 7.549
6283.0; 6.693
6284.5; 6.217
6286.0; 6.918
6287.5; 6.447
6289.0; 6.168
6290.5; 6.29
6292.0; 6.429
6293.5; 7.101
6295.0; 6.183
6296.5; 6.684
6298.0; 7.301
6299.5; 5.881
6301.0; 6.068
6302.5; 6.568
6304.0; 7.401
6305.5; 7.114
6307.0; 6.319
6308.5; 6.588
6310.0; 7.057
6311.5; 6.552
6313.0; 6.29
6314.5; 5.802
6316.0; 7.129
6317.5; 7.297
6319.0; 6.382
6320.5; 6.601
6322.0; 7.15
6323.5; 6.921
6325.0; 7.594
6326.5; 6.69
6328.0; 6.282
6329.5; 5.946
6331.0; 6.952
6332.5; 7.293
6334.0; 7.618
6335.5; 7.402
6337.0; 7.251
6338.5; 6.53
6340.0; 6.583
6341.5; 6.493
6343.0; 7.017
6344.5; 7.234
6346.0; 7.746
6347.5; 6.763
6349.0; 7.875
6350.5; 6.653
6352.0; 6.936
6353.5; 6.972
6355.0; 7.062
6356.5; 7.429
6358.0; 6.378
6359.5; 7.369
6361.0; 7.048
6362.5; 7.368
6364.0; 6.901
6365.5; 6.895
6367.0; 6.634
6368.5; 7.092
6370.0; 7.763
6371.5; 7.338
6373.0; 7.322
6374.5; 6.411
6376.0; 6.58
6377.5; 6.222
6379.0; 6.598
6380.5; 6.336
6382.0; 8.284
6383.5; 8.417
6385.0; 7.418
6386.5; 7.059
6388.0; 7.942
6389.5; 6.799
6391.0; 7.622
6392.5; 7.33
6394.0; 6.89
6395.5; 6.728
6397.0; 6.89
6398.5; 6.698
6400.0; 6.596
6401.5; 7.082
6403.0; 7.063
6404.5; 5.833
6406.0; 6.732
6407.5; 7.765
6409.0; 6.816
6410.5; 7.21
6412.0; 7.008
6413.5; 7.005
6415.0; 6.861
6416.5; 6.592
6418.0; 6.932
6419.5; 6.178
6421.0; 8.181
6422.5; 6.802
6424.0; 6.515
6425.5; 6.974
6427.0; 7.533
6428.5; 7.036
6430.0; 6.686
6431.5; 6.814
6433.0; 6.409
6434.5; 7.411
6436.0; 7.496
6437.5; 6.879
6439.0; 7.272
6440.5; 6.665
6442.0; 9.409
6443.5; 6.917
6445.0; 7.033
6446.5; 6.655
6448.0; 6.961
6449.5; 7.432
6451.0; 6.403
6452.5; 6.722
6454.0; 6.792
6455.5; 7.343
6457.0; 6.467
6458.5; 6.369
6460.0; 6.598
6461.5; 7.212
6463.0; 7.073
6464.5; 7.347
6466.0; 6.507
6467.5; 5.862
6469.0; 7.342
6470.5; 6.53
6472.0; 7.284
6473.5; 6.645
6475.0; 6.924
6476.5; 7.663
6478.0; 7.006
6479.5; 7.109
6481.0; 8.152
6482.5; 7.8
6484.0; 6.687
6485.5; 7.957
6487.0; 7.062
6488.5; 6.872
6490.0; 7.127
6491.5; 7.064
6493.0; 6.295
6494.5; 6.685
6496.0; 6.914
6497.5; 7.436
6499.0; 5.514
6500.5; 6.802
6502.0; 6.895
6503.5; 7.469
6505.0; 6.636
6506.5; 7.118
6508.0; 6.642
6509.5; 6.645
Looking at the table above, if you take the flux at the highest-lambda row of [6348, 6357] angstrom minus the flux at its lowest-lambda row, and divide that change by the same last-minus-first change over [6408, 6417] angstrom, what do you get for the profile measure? 2.0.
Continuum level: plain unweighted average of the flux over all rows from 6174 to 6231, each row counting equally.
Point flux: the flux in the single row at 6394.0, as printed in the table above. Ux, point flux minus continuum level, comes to 0.2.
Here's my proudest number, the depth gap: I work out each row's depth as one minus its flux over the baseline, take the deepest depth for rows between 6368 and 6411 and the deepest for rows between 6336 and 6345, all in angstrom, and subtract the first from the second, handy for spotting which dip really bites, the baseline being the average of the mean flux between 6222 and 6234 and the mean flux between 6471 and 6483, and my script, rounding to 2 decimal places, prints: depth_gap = -0.10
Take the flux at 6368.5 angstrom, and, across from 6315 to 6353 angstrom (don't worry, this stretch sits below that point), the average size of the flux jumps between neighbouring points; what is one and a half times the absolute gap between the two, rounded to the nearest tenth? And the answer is 9.9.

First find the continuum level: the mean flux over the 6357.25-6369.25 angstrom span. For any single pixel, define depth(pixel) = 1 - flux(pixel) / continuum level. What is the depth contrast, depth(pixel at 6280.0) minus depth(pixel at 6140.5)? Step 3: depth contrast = 0.00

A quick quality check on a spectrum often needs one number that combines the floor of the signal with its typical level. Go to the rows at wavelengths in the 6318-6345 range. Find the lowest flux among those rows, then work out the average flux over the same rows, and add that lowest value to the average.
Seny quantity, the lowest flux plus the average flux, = 12.8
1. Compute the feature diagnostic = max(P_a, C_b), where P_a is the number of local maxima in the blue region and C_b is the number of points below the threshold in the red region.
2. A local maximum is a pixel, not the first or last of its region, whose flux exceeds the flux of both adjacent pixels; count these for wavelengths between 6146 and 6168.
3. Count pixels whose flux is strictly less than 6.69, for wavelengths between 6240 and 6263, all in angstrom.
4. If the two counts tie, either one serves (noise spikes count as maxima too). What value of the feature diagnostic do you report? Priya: 10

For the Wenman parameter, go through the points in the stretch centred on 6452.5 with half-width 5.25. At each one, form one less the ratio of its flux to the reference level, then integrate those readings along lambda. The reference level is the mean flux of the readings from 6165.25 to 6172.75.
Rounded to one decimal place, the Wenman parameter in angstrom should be 0.0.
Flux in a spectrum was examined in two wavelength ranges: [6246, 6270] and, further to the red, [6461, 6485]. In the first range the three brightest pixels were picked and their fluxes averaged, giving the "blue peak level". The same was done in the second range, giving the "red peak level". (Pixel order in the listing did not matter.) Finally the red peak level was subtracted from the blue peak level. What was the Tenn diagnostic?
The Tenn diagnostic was -0.5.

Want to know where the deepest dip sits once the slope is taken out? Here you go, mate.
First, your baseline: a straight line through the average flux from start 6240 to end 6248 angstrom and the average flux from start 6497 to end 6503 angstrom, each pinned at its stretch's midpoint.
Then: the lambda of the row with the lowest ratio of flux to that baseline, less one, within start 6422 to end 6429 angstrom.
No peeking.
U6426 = 6424.0 angstrom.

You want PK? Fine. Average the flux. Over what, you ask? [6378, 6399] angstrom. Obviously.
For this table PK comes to 7.2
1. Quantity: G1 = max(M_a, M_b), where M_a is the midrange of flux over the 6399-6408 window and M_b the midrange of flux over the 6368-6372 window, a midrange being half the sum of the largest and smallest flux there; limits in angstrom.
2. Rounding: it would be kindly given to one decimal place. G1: 7.4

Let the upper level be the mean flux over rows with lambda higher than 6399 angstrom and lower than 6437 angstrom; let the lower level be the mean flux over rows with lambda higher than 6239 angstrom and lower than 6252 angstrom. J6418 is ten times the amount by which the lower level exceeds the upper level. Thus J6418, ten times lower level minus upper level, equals -4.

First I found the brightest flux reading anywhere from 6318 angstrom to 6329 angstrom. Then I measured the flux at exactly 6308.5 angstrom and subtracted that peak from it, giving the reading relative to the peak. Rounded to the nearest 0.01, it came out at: -1.01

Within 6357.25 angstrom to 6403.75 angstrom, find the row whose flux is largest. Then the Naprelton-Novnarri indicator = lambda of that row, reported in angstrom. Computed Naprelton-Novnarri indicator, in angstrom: 6383.5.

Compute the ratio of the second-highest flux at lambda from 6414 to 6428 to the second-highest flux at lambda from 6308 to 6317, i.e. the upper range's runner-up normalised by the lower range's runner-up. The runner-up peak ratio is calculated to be 1.07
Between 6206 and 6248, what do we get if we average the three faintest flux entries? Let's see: 5.8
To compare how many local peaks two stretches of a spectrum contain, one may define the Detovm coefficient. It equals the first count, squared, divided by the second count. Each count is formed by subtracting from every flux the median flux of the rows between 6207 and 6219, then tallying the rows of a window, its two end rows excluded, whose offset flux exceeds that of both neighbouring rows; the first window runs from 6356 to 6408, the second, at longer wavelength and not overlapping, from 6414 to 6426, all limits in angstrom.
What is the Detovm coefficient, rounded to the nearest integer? 50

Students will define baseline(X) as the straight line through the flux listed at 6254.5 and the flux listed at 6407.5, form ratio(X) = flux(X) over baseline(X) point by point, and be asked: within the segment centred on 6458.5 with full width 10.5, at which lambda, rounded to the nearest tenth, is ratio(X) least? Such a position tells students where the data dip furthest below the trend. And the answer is 6458.5 angstrom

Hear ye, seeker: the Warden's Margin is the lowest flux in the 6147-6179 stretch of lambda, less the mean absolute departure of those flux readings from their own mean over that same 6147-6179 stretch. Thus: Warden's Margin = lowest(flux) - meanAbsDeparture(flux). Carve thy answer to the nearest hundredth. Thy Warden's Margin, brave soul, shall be 5.66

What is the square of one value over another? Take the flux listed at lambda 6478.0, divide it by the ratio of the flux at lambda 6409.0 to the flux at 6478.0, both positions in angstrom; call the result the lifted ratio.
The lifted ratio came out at 7.2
